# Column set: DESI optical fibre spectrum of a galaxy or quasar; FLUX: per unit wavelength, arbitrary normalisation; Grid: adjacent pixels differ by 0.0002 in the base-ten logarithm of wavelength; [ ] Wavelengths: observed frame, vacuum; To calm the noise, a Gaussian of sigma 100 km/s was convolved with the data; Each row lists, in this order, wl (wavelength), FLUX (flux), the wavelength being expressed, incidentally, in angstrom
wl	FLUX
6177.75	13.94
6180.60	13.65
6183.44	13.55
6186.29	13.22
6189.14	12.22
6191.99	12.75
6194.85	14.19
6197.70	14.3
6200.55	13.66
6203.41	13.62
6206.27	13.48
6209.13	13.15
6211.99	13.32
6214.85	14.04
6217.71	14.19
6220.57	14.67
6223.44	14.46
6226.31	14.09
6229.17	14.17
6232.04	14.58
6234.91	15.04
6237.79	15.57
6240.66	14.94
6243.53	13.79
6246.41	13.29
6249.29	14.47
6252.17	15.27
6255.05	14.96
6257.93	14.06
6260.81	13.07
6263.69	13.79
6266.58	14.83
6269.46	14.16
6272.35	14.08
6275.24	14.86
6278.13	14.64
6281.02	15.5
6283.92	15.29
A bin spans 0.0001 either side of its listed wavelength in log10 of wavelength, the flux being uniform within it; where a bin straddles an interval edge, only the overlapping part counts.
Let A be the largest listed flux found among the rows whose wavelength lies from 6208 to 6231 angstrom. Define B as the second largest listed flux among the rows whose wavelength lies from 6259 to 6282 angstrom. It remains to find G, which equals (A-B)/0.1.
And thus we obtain -2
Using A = 14.67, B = 14.86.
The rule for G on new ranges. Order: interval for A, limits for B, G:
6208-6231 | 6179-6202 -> 5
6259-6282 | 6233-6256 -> 2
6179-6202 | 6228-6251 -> -7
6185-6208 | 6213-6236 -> -4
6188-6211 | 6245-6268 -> -7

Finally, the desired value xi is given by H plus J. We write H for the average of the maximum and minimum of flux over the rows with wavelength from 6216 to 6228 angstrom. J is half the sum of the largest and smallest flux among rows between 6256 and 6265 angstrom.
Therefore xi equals 27.9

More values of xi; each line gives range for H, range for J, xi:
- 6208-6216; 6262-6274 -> 27.9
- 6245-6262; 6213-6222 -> 28.5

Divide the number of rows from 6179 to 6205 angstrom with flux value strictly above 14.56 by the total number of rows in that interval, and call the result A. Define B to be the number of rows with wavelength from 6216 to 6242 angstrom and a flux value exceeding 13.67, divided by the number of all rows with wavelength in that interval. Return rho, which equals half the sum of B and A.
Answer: 0.5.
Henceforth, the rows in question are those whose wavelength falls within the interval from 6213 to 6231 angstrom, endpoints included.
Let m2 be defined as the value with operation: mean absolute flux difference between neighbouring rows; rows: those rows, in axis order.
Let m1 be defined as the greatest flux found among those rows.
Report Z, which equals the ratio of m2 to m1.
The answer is 0.02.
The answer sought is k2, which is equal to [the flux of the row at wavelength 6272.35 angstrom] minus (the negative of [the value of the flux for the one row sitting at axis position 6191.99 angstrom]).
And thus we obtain 26.8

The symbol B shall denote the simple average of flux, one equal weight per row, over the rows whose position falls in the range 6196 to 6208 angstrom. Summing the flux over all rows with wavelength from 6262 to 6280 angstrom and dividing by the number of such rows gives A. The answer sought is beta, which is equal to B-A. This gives -0.6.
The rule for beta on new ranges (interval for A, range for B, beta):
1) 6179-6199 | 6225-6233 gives 0.9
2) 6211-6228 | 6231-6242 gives 0.9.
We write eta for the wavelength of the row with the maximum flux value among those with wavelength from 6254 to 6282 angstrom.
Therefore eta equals 6281.02 angstrom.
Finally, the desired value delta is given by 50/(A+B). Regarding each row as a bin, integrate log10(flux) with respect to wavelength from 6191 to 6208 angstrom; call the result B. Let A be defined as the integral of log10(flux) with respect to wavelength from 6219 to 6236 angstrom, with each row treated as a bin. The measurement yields 1.28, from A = 19.7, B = 19.3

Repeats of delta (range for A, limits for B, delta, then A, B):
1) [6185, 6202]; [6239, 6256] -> 1.29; 19.1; 19.7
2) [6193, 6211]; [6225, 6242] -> 1.24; 20.4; 19.9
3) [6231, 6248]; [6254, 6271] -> 1.27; 19.7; 19.6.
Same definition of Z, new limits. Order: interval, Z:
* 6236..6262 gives 0.05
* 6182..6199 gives 0.05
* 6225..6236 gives 0.02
